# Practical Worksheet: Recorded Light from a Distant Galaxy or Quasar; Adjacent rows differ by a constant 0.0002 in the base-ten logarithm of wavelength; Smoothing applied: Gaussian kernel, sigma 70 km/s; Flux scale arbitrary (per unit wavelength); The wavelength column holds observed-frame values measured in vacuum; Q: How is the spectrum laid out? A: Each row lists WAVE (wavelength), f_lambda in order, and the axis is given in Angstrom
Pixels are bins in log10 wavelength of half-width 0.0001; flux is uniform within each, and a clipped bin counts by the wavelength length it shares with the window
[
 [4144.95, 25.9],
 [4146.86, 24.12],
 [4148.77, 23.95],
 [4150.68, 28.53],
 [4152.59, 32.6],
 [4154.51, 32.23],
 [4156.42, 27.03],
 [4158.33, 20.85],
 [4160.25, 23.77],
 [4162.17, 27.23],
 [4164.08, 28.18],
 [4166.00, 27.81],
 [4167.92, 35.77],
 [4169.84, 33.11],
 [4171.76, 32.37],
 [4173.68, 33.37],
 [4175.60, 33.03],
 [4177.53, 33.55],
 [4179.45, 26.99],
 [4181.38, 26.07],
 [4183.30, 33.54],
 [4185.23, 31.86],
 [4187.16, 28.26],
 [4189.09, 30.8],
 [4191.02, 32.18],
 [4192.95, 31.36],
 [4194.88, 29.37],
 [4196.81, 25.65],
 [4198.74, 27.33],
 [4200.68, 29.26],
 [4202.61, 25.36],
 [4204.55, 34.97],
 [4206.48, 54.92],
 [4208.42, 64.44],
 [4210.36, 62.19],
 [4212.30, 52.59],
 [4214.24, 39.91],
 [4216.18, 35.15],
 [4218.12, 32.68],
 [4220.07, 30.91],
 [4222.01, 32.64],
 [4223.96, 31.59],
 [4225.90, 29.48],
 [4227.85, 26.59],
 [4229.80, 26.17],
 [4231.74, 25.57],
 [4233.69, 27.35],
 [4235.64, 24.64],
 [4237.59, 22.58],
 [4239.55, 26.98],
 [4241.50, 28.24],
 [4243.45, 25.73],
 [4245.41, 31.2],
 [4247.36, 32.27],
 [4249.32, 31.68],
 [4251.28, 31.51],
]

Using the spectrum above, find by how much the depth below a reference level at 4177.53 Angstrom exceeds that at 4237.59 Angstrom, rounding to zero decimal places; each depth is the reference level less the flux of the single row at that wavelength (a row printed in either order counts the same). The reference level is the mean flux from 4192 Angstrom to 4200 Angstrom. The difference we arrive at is -11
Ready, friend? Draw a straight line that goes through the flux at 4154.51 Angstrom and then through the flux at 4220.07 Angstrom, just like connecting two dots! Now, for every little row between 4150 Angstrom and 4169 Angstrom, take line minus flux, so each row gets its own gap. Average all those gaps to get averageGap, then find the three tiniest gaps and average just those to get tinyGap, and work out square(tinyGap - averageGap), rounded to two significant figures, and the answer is 26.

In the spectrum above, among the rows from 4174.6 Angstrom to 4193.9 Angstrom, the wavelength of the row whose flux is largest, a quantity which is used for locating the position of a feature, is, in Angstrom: 4177.53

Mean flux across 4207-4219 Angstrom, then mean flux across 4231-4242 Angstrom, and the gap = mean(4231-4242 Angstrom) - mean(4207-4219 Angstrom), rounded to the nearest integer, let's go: -22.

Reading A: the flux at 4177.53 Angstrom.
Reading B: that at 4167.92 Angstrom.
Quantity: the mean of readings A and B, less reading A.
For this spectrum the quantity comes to 1.1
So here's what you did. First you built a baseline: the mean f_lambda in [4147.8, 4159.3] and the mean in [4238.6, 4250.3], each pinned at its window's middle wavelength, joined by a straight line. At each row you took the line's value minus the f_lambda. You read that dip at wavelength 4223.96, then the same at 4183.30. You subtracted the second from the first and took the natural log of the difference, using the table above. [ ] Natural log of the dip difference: 1.0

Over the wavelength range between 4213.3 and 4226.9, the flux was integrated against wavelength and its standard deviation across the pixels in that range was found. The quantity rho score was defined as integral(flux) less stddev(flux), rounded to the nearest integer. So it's 448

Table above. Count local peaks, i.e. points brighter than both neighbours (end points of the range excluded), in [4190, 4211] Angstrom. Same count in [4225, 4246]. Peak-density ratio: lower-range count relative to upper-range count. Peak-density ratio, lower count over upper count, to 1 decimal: 1.0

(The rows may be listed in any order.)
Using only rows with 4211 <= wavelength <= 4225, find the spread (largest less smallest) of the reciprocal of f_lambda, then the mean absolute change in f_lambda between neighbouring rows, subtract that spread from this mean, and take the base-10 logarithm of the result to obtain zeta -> 0.61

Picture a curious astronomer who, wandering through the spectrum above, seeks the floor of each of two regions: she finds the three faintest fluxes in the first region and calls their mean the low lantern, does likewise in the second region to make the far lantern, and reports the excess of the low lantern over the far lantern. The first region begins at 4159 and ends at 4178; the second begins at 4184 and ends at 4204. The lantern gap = 0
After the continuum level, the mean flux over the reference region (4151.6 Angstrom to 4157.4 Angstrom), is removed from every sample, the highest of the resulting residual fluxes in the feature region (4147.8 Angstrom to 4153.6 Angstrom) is 2.0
